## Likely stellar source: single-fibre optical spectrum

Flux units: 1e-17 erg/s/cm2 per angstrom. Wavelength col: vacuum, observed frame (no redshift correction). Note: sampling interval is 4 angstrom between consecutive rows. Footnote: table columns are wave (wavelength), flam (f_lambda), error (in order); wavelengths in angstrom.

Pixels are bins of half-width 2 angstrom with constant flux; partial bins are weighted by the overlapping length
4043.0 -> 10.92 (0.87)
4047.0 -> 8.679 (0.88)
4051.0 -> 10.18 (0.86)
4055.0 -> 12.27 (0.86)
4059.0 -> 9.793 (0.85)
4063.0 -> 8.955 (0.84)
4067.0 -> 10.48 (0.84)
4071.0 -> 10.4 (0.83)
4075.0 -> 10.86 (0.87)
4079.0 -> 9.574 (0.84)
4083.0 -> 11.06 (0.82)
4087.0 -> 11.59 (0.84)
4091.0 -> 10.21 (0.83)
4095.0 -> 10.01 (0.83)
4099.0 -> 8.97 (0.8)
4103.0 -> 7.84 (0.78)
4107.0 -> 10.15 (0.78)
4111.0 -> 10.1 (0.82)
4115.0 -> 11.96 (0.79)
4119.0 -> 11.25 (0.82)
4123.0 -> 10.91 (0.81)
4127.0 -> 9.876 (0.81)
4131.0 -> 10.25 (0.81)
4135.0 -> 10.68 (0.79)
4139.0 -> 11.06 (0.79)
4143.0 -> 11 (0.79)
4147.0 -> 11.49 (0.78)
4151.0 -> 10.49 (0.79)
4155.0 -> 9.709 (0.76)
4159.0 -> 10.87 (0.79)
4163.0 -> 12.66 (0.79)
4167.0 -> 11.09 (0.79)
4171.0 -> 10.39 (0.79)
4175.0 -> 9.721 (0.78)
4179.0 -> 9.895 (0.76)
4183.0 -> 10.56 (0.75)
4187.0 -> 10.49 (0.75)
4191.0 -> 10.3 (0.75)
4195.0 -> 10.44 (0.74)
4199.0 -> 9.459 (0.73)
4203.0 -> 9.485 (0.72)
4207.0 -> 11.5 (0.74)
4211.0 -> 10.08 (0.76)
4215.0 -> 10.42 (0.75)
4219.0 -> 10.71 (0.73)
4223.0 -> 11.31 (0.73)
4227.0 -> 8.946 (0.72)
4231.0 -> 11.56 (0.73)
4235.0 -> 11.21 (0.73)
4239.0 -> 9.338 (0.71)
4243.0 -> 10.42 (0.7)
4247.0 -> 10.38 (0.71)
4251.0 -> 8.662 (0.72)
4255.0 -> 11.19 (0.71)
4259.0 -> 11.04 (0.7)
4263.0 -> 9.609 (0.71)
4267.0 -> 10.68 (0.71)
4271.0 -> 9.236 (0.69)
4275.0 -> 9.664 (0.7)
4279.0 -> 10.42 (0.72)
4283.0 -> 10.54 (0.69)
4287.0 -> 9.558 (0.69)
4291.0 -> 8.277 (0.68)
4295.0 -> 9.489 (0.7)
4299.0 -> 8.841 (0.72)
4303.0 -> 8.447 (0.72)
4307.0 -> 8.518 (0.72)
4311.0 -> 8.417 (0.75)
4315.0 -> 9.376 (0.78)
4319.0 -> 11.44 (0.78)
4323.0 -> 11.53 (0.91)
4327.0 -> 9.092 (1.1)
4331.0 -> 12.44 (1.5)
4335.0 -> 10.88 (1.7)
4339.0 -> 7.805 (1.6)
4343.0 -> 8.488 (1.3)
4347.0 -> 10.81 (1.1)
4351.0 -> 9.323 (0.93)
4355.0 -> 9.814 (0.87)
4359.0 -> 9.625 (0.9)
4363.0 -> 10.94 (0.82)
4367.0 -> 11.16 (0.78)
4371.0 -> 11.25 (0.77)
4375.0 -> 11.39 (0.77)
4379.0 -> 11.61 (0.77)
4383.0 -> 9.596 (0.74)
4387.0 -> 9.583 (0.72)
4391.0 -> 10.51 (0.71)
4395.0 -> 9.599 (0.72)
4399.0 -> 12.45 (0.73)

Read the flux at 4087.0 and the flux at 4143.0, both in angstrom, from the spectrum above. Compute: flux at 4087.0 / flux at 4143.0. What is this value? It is 1.05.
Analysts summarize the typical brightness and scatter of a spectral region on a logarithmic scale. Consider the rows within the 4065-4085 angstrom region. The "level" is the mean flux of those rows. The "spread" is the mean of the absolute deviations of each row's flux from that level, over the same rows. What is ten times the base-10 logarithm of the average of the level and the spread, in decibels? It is 7.35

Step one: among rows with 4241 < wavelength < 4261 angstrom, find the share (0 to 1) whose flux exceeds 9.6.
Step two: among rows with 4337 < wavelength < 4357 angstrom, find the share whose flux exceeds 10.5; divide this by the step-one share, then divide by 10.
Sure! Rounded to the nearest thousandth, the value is 0.025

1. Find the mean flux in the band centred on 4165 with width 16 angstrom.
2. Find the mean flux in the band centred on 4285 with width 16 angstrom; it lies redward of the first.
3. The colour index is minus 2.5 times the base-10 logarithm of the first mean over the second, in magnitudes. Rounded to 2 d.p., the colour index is -0.16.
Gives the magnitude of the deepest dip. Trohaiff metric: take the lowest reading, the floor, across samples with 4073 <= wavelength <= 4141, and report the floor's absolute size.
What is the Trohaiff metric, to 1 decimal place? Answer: 7.8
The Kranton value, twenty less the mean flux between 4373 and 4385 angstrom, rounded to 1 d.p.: 9.1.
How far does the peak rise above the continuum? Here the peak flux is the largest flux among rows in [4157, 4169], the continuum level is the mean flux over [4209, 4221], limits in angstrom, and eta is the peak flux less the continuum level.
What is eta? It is 2.3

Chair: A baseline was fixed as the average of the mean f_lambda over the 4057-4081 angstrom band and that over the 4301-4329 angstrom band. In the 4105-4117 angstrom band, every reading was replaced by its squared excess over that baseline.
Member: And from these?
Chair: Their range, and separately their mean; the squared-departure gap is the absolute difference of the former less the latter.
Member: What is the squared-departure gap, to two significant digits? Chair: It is 3.0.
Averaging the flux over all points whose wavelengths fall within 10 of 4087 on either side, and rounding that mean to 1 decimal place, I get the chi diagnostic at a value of 10.5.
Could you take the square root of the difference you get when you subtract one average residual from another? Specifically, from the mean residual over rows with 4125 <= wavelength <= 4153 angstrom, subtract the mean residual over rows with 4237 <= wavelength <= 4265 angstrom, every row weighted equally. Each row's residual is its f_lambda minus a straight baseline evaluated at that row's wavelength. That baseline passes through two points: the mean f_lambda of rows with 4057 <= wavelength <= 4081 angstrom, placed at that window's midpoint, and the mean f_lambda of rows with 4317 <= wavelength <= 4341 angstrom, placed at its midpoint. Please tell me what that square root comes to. 0.91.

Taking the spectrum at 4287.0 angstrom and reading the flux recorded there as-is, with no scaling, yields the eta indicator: 9.558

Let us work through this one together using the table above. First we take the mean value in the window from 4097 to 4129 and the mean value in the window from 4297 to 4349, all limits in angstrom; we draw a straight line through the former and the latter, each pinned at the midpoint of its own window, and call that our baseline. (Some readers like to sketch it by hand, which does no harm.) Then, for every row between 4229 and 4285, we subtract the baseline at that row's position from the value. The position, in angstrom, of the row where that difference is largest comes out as 4231.0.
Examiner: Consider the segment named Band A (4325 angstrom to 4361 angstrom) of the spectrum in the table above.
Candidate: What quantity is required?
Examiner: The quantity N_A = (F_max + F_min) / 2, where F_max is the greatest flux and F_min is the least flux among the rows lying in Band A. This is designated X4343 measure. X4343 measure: 10.1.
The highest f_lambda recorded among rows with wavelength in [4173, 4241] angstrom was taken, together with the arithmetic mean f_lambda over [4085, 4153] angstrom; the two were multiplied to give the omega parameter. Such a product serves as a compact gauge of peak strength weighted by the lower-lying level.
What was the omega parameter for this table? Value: 121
